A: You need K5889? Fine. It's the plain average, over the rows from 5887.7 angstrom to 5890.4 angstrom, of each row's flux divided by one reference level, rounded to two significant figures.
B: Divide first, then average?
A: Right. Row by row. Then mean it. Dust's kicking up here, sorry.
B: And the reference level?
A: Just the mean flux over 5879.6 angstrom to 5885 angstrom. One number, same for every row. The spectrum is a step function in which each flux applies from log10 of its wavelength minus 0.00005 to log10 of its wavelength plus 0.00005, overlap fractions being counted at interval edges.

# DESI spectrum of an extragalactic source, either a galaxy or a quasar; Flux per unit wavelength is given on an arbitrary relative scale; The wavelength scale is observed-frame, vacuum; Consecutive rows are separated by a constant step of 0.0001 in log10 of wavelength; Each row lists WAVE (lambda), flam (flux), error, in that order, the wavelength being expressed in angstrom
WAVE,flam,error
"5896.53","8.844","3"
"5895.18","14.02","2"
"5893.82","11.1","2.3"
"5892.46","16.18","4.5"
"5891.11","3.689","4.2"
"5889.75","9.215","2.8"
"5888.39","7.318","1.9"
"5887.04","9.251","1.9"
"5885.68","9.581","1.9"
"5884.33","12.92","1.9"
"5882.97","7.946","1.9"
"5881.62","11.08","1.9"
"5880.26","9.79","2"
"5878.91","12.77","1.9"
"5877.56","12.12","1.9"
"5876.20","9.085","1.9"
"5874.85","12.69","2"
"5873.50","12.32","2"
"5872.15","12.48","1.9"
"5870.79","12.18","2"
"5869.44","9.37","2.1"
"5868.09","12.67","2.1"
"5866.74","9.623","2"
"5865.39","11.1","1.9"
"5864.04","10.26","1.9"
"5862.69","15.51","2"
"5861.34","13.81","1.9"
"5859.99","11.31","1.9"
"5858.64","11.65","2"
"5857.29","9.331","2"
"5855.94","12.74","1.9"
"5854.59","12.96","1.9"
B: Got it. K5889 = 0.79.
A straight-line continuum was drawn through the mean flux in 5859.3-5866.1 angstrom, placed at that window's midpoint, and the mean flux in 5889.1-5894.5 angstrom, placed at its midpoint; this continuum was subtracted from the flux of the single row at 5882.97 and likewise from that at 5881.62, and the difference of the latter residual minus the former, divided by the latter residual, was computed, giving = 14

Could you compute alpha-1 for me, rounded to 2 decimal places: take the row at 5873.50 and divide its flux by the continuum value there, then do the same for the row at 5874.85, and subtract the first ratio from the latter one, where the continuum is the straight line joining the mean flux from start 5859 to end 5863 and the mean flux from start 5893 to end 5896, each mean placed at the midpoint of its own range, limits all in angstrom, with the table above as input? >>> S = 0.03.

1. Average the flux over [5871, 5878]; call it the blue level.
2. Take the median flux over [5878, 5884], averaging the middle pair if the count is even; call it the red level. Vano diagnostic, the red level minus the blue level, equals -1.3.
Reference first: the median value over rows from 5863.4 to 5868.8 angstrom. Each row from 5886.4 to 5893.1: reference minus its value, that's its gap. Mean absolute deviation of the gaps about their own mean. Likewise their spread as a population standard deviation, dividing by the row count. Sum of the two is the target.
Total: 7.0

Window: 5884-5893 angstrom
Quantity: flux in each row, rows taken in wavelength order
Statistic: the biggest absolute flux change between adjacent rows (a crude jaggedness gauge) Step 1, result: 12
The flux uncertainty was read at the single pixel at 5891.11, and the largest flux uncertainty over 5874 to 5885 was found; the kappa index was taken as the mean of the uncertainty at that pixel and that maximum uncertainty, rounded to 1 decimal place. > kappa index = 3.1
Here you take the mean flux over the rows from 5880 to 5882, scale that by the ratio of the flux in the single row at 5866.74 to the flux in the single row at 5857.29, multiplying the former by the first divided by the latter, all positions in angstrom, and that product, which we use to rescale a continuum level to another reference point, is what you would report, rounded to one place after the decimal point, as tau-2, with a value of 10.8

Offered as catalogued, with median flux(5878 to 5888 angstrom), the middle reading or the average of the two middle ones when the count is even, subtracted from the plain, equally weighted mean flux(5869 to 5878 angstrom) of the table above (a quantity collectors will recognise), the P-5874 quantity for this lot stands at 1.7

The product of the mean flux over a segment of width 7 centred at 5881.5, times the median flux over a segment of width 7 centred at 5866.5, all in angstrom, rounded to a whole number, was 112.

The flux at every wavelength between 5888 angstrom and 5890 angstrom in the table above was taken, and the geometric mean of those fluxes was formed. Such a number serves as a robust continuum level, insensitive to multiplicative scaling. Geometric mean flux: 8.2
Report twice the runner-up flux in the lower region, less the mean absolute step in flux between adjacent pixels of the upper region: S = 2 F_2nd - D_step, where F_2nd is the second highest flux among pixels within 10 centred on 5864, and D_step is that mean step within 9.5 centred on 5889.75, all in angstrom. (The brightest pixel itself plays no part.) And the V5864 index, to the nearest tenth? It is 23.1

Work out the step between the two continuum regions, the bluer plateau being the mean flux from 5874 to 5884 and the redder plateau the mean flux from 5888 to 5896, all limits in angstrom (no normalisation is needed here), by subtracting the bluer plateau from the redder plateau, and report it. -0.5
